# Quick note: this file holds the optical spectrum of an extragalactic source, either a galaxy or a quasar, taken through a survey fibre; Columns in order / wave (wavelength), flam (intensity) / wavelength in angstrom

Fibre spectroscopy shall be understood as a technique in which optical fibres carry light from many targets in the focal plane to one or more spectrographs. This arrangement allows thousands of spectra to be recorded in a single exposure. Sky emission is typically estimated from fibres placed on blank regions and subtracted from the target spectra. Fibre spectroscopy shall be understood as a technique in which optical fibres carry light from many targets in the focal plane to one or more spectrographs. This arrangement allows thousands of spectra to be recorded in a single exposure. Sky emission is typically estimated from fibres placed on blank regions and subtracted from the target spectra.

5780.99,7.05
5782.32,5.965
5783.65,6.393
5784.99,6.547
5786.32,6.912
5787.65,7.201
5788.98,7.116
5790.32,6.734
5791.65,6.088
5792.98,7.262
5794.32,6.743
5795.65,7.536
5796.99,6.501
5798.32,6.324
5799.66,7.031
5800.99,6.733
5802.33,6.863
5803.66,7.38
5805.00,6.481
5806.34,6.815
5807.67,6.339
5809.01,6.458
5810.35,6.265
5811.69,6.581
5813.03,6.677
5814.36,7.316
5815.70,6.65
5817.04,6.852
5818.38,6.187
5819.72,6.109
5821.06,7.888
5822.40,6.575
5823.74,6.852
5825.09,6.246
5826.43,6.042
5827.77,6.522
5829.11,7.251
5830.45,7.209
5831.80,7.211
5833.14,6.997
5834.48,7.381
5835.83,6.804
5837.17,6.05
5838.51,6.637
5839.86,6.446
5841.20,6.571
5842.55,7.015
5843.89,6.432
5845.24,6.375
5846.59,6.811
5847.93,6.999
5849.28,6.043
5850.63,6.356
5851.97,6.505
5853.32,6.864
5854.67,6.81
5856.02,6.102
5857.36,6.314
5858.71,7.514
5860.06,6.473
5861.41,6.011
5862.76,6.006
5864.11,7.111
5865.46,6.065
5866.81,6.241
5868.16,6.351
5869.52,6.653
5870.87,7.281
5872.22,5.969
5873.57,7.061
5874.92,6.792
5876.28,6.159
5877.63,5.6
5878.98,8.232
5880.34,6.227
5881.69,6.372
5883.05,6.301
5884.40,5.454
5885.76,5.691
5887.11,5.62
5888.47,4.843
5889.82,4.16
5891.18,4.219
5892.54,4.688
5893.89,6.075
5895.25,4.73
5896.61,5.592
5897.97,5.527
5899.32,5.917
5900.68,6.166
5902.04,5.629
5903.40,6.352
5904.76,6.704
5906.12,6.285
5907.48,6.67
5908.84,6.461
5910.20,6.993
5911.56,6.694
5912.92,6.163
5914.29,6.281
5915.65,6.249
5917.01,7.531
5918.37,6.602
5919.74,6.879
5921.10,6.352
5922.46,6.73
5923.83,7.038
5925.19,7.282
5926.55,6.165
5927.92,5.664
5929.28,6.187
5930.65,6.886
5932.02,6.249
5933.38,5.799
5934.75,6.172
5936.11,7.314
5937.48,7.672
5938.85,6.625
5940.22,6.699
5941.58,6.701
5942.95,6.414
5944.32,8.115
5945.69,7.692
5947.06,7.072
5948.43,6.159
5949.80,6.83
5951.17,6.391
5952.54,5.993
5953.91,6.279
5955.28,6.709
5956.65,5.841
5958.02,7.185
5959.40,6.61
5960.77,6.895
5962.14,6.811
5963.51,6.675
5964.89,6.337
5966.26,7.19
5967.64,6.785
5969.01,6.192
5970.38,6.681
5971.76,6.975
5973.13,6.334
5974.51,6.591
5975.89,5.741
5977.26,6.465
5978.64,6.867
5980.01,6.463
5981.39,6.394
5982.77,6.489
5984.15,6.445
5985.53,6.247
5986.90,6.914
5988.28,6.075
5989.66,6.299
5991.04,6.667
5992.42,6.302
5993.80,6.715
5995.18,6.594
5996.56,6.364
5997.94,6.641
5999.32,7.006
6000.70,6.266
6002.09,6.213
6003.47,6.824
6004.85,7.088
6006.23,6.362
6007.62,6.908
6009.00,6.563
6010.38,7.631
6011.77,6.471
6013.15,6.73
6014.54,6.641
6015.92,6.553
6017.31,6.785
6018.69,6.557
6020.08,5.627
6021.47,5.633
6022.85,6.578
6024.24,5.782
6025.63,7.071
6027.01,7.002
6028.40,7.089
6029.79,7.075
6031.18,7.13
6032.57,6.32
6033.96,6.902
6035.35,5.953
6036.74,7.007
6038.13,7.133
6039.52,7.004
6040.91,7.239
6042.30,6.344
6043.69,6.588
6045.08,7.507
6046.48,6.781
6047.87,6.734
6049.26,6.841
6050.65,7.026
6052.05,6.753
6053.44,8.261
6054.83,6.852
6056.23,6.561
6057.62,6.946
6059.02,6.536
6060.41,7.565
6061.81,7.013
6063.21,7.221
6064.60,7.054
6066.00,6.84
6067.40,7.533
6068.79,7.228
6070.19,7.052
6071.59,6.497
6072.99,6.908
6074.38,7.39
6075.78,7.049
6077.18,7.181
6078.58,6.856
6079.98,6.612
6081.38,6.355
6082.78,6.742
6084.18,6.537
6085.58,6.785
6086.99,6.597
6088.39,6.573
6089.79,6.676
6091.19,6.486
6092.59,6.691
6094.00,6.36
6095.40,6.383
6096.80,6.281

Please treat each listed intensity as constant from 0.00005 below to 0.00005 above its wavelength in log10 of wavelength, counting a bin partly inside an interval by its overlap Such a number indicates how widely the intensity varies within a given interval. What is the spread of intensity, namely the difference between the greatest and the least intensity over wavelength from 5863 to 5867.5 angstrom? 1.05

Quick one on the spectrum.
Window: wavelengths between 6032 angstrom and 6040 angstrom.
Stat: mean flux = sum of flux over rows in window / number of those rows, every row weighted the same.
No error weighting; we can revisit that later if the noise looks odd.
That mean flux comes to 6.72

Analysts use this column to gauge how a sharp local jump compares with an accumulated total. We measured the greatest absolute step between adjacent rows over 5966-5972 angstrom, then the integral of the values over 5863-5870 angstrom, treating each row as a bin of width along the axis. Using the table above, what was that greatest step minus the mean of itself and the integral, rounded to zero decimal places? -22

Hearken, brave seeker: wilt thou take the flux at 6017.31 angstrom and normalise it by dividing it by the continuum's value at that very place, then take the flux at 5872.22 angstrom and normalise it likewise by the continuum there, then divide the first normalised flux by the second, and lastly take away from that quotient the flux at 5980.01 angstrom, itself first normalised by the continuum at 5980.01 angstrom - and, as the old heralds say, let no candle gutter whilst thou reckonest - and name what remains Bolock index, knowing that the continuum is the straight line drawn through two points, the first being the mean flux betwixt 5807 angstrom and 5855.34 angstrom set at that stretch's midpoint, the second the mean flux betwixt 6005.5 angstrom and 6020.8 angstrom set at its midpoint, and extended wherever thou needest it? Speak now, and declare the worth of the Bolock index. 0.170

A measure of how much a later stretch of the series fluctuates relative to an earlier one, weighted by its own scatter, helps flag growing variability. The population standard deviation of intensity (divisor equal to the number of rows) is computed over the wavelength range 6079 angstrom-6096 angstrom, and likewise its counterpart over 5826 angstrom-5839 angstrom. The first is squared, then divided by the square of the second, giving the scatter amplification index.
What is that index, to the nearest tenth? 0.1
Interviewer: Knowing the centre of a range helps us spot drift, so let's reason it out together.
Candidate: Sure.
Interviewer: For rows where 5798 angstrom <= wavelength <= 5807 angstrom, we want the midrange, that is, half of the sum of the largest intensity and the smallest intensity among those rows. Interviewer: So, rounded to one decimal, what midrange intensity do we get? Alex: 6.9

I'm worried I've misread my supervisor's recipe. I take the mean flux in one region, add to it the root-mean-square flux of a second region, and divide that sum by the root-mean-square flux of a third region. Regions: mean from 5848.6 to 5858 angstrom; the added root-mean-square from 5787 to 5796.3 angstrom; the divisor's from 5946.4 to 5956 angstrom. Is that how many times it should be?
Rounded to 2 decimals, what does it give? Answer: 2.06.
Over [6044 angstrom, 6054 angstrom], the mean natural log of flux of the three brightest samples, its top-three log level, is 2.03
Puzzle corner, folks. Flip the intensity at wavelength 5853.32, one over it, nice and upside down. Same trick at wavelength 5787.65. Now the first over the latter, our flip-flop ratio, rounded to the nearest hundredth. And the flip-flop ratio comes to 1.05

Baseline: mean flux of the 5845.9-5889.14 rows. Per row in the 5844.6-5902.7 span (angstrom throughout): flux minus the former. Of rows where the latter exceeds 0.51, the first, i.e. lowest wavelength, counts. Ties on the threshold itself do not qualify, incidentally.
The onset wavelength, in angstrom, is 5847.93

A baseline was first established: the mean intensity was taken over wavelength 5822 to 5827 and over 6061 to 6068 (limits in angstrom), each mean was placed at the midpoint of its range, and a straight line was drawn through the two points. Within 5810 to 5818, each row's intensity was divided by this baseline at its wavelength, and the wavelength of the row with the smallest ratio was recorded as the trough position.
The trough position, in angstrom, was 5810.35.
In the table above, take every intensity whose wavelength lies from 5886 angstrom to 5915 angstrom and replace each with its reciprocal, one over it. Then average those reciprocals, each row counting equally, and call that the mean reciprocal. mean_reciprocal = 0.176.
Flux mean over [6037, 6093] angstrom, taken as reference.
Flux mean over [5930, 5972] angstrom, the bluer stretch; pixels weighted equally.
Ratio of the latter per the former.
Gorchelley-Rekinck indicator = 0.97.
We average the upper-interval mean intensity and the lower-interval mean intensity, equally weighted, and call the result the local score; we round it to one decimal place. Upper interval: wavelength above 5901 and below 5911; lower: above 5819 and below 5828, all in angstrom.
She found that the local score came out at 6.5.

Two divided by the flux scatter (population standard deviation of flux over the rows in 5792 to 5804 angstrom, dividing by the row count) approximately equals 5.2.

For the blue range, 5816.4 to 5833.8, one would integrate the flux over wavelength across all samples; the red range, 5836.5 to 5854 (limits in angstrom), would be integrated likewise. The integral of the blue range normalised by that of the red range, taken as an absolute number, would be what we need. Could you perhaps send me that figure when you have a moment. 1.03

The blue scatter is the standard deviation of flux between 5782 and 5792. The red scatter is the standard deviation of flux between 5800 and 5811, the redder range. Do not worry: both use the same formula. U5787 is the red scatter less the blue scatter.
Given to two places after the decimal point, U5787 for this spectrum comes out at -0.09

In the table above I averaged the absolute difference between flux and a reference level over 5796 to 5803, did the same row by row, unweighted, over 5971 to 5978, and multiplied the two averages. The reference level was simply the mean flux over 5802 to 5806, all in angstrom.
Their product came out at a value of 0.14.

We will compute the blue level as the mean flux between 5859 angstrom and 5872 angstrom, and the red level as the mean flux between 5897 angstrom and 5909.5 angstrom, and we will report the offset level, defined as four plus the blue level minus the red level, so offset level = 4.3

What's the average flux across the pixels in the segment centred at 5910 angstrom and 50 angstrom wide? 6.09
